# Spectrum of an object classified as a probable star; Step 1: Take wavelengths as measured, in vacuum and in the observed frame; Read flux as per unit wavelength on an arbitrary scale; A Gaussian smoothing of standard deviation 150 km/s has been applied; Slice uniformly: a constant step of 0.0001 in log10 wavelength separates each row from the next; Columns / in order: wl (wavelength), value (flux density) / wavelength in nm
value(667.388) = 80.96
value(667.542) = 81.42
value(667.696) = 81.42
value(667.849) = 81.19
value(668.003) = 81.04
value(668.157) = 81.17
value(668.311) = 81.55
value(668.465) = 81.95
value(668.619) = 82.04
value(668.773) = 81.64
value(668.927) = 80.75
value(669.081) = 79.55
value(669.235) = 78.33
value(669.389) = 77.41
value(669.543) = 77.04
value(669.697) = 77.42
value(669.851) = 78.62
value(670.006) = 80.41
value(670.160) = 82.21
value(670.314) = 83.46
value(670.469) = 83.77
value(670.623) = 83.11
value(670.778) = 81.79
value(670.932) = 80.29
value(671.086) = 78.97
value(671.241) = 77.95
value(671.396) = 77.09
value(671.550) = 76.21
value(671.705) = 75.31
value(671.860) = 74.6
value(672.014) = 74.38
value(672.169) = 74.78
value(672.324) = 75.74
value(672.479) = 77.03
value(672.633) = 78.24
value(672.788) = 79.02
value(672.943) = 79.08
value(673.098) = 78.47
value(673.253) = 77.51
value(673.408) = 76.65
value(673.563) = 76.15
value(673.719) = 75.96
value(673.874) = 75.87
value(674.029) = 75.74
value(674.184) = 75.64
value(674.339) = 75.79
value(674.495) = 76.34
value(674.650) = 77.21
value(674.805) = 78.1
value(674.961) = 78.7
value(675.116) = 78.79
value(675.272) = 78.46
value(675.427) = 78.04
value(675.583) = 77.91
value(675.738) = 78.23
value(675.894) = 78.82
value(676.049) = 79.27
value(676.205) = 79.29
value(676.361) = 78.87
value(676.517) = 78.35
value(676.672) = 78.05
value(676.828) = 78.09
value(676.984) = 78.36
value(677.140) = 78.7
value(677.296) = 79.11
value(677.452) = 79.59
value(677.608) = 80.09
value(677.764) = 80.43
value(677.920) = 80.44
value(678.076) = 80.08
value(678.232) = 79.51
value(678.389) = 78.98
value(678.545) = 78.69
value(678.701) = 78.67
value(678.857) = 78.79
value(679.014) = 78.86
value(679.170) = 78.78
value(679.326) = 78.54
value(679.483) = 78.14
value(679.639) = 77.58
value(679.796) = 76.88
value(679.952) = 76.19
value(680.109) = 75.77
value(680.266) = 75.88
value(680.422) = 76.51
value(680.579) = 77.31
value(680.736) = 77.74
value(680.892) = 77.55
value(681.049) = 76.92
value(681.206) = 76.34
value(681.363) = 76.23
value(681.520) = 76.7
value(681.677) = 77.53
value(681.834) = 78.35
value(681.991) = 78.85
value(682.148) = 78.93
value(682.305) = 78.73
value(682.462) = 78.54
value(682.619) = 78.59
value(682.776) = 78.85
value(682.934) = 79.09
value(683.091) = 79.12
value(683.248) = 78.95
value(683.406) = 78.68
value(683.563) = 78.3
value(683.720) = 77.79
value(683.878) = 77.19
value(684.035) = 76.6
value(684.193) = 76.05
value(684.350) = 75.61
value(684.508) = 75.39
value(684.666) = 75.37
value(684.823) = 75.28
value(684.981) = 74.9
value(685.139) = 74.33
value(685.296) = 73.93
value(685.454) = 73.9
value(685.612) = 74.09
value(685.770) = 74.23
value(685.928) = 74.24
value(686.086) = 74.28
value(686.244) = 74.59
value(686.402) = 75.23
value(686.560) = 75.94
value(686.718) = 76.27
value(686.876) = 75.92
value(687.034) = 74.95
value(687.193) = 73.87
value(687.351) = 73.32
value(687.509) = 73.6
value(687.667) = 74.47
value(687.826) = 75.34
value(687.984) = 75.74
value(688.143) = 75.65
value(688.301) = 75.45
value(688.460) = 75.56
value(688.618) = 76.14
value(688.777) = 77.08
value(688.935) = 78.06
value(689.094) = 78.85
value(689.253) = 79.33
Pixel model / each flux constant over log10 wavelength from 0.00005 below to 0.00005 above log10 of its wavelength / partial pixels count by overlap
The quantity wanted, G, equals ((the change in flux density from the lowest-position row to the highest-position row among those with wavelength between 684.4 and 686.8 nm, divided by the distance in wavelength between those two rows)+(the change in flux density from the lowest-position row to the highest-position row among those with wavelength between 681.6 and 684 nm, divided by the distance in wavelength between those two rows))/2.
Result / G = 0.12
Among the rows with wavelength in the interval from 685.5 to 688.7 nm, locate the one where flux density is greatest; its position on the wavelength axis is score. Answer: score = 686.718 nm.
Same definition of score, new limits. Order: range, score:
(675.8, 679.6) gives 677.920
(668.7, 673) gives 670.469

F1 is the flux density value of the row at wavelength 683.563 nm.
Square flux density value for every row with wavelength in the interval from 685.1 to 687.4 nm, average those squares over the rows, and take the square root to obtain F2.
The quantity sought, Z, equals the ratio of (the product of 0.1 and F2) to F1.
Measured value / 0.095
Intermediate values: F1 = 78.3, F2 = 74.6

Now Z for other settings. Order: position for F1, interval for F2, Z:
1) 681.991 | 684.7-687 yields 0.095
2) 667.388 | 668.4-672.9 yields 0.098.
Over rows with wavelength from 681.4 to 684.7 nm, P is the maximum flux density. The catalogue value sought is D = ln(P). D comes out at 4.37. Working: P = 79.12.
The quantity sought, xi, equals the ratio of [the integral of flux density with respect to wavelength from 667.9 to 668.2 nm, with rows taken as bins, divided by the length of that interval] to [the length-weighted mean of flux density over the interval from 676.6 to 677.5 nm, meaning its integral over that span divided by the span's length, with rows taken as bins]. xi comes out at 1.03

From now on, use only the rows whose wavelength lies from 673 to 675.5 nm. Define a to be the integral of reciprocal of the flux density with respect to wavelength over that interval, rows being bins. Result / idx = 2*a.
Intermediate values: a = 0.032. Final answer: 0.065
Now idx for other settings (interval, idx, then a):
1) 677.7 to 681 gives 0.084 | 0.042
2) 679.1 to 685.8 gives 0.174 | 0.087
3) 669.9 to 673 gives 0.079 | 0.039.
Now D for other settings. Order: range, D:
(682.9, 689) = 4.37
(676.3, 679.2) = 4.39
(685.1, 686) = 4.31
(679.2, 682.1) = 4.37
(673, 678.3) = 4.39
